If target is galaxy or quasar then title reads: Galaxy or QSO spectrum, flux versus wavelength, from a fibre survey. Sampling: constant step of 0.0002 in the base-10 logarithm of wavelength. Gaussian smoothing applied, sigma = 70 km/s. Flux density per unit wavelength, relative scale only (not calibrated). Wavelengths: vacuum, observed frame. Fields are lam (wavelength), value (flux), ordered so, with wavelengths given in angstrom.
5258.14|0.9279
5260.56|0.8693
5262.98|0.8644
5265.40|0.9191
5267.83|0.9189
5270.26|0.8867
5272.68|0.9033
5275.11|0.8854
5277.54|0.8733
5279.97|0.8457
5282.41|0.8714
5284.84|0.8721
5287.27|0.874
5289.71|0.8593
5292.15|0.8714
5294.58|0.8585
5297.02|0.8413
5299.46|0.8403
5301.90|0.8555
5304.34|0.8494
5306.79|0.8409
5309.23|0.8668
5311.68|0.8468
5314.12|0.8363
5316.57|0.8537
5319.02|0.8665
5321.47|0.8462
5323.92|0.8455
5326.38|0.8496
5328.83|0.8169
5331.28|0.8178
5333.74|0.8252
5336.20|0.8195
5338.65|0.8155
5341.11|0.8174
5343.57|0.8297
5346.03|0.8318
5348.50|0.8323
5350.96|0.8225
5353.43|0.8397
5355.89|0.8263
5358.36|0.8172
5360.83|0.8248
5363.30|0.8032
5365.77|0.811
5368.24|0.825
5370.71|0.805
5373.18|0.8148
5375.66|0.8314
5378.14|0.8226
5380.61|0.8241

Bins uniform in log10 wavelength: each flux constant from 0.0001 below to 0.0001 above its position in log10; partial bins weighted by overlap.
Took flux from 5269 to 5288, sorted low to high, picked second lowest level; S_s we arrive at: 0.8714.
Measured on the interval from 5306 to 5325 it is 0.8409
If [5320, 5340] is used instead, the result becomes 0.8169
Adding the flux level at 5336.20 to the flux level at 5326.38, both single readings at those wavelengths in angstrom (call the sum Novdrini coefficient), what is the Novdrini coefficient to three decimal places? 1.669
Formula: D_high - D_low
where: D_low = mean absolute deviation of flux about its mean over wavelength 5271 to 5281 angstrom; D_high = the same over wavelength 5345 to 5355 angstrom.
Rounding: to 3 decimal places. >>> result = -0.013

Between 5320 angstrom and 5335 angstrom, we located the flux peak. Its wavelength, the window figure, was 5326.38 angstrom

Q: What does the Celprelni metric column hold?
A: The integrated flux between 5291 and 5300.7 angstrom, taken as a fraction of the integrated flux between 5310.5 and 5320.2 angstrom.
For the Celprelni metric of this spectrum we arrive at 1.00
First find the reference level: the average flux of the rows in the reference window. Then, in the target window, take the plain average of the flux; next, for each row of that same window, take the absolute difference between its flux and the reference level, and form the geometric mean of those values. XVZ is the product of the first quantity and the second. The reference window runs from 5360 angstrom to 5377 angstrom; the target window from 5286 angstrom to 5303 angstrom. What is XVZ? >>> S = 0.033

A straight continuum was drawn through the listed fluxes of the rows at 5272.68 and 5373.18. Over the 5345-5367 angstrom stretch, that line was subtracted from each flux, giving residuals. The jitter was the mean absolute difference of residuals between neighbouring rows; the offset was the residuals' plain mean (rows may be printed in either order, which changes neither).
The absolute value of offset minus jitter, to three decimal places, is 0.018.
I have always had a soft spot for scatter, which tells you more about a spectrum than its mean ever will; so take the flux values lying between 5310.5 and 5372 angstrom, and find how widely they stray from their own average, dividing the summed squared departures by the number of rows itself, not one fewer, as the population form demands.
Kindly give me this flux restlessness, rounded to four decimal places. 0.0155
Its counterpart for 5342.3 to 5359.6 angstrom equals 0.0068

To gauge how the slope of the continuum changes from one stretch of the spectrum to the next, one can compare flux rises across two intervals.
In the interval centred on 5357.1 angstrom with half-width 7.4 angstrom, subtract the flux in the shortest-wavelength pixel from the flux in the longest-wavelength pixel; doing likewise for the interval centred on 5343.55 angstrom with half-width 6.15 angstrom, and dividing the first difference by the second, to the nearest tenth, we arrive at -1.1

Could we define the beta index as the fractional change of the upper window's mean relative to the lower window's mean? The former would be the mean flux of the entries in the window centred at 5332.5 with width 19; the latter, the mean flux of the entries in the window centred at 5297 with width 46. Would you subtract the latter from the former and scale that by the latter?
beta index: -0.038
